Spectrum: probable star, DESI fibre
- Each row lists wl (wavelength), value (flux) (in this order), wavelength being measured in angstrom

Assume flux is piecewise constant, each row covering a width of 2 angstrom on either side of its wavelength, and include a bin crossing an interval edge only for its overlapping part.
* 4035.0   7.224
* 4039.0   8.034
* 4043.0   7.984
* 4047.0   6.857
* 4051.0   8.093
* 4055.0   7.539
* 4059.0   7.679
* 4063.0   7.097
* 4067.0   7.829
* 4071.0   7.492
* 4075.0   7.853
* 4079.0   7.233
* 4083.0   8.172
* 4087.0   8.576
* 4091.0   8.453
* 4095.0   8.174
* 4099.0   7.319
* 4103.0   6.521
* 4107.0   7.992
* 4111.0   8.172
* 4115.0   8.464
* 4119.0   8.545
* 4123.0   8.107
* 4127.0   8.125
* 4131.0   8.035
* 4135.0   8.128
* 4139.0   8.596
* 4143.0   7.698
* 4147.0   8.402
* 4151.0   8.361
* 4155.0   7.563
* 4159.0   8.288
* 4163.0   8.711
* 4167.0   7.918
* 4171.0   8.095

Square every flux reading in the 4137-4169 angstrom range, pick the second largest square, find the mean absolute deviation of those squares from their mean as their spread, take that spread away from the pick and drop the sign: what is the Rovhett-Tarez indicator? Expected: 68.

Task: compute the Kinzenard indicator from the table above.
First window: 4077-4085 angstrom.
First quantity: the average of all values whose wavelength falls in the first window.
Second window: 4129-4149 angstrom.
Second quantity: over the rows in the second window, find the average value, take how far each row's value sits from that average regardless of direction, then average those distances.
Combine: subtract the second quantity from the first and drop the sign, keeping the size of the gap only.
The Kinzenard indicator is 7.4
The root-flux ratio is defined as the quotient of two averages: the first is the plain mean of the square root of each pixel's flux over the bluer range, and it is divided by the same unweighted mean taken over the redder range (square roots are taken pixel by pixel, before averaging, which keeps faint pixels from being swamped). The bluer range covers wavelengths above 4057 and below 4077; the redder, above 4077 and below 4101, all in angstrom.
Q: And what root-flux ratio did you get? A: 0.98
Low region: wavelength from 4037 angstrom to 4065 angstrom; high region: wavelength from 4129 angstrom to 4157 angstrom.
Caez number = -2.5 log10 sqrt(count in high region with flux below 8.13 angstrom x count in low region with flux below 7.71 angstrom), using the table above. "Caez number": -1.51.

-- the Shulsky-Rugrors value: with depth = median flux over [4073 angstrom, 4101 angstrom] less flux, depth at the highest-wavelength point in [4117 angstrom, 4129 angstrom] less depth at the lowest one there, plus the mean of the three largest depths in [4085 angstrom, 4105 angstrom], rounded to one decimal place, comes 1.3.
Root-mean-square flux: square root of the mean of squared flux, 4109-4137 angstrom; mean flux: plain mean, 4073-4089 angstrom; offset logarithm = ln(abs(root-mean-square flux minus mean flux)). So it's -1.31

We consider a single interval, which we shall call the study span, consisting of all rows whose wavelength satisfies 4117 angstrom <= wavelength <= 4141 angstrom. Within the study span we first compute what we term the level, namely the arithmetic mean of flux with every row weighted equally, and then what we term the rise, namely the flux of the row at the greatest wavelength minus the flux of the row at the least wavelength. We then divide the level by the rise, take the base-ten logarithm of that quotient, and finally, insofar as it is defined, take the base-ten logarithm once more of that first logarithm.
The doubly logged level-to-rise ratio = 0.34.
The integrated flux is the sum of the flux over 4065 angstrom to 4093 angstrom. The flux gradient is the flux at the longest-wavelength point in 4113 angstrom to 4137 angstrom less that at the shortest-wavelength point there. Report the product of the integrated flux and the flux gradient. -19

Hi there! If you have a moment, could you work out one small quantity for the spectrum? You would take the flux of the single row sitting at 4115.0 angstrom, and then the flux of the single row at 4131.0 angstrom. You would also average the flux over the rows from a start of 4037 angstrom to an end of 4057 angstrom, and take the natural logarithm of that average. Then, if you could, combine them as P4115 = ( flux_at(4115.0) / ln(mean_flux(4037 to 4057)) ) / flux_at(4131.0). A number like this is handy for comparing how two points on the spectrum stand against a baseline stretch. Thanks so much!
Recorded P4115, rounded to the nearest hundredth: 0.52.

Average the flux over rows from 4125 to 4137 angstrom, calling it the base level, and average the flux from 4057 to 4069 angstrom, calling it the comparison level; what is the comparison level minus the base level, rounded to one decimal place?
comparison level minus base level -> -0.6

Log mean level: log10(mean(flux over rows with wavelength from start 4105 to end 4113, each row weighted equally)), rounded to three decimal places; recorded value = 0.908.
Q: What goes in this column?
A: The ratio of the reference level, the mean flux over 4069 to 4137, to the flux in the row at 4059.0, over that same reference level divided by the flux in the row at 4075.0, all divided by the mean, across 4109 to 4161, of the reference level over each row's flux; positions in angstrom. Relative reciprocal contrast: 1.051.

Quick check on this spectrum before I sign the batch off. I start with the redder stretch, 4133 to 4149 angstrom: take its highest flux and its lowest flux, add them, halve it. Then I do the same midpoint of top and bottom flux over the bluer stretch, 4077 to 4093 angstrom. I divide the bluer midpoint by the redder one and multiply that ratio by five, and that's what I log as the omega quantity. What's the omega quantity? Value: 4.85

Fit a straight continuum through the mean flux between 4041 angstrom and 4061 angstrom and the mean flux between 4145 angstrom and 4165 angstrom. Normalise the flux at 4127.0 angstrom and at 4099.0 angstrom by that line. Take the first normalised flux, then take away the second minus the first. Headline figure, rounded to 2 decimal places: 1.08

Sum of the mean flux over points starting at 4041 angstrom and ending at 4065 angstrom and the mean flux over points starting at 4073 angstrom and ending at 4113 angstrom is 15.4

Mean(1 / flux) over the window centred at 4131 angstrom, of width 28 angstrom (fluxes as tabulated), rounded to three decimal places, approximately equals 0.122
